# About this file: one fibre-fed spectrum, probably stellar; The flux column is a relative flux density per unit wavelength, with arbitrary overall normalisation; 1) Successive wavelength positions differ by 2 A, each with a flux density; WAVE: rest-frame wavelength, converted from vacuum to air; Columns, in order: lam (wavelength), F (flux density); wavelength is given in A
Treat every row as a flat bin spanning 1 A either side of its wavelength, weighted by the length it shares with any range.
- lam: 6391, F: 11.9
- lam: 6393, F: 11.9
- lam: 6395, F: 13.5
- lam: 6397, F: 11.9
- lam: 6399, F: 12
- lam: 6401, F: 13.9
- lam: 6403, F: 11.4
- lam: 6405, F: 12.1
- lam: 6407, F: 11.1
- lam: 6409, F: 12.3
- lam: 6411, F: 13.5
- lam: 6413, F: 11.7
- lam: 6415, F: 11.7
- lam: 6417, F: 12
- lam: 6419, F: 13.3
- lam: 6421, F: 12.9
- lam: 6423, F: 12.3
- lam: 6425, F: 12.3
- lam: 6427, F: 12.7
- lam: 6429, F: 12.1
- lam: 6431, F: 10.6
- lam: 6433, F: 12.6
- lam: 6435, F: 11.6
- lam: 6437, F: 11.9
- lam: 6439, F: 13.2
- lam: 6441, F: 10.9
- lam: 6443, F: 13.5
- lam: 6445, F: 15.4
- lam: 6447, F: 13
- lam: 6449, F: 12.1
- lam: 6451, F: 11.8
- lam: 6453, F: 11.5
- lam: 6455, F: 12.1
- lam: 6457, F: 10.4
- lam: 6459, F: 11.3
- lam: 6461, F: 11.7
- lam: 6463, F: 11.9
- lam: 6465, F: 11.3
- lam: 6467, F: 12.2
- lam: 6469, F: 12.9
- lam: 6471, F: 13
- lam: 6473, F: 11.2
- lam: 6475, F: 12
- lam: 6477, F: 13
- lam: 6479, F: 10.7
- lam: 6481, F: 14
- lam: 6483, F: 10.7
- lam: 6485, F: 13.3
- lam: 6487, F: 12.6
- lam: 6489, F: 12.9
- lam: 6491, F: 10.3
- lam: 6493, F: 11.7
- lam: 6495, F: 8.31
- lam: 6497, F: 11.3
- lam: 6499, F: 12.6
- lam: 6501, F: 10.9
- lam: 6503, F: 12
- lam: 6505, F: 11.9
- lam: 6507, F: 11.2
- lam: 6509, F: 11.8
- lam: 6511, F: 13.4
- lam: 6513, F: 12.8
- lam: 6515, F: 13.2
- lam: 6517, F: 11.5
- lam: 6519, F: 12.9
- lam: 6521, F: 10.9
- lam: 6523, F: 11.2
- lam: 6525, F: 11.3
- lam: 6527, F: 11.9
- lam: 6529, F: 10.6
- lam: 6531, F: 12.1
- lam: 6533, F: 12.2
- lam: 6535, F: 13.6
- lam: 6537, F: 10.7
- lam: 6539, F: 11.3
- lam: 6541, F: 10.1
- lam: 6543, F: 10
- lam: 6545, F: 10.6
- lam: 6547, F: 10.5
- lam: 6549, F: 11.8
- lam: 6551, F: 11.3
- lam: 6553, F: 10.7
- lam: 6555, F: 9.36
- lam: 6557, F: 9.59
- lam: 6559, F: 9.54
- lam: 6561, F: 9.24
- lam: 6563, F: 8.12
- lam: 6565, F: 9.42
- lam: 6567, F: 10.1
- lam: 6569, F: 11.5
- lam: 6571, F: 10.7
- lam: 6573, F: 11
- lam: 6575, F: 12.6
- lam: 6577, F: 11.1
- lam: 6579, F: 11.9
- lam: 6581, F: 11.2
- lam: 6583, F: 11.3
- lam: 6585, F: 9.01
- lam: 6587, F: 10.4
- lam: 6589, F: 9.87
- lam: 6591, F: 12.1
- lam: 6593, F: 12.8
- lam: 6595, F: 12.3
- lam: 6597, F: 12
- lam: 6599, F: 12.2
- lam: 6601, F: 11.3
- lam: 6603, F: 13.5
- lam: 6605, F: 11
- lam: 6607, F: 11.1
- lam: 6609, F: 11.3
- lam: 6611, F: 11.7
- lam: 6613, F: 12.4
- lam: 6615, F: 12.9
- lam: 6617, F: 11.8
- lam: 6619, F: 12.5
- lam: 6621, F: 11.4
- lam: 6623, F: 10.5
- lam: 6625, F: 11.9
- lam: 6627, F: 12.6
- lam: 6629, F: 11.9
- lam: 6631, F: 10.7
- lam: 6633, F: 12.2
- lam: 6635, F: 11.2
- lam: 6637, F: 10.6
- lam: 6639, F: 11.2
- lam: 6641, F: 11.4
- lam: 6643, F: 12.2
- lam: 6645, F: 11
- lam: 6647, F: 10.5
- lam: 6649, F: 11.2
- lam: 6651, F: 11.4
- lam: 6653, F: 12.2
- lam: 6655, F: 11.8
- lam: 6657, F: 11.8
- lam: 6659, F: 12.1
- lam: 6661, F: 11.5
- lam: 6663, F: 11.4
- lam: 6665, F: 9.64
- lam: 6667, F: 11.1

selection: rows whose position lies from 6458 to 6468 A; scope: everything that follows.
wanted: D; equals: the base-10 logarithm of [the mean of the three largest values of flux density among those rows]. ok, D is 1.08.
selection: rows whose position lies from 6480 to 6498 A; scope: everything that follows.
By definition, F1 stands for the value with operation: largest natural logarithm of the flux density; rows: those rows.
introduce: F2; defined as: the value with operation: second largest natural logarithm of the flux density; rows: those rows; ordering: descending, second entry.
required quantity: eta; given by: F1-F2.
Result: 0.051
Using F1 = 2.64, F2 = 2.59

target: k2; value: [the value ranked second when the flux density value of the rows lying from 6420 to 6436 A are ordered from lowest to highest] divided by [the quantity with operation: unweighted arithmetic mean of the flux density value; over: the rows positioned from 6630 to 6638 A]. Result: 1.04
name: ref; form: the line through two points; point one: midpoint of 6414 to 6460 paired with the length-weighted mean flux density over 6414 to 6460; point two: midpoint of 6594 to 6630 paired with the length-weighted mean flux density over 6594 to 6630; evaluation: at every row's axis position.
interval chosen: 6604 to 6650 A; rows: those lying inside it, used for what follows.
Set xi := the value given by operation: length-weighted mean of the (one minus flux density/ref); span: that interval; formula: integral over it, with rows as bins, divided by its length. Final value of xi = 0.029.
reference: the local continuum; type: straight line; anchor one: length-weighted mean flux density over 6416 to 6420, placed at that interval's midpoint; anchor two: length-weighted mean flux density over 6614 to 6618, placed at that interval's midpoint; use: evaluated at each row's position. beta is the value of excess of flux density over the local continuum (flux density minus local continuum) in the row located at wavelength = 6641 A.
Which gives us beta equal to -0.9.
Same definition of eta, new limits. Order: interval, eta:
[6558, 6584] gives 0.057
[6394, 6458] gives 0.102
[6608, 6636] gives 0.024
